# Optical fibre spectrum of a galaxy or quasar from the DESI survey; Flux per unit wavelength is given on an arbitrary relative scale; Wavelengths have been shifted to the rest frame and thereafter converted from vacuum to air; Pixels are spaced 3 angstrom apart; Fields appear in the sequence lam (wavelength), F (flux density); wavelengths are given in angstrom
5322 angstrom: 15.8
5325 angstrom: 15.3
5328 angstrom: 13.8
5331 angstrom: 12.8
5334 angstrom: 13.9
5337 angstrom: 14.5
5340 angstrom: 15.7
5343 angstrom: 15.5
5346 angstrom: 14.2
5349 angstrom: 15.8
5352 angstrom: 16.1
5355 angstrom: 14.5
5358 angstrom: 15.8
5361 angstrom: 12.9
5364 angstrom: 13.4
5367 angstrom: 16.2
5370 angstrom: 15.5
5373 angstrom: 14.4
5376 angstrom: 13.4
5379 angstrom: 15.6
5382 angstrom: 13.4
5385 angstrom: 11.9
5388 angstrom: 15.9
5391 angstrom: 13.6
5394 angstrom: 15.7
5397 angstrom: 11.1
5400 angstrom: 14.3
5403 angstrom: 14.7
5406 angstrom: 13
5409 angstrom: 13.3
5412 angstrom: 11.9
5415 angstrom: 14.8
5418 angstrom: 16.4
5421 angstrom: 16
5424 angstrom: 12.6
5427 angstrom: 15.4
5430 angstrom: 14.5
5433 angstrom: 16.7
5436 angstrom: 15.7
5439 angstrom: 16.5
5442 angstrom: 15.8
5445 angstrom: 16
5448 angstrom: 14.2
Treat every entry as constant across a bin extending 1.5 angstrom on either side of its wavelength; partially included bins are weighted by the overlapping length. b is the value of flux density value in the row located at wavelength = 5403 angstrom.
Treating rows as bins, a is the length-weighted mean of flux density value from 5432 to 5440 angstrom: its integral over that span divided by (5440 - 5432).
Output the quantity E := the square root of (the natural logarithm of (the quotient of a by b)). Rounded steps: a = 16.3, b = 14.7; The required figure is 0.32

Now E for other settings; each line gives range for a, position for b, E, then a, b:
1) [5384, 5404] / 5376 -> 0.19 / 13.9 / 13.4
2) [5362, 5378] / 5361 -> 0.35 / 14.6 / 12.9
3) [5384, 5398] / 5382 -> 0.17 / 13.8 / 13.4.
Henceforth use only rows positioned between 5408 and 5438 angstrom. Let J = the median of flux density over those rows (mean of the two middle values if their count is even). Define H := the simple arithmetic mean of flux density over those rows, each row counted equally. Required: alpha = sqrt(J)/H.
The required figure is 0.264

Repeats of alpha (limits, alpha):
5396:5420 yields 0.271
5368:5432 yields 0.268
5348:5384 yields 0.263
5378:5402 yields 0.268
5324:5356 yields 0.258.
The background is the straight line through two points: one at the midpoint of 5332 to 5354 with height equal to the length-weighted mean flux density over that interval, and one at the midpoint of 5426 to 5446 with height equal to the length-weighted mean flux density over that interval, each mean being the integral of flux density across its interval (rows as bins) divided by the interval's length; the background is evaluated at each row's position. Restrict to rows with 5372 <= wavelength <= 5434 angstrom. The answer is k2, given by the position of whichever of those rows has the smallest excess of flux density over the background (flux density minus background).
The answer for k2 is 5397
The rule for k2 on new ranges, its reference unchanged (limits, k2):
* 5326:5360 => 5331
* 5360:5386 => 5385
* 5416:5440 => 5424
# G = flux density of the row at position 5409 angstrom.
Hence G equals 13.3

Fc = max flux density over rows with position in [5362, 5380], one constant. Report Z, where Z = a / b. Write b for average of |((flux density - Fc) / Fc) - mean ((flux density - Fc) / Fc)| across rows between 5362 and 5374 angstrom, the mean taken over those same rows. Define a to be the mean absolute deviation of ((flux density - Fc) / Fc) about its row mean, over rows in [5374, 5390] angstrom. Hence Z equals 1.4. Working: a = 0.084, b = 0.060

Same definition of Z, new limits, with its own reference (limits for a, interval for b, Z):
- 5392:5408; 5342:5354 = 2.3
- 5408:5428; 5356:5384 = 1.3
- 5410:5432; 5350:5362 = 1.2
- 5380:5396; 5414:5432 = 1.4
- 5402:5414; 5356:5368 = 0.5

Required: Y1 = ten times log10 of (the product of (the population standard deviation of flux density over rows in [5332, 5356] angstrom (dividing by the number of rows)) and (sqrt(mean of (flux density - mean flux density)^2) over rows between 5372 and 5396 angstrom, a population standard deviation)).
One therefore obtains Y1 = 0.2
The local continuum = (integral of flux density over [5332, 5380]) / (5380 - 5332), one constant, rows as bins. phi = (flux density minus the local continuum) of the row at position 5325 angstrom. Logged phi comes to 0.5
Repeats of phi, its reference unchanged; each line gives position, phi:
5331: -2.0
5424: -2.2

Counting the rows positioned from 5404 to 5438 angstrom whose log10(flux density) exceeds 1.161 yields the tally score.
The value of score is 7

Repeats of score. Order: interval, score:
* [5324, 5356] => 7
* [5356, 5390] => 5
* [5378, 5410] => 4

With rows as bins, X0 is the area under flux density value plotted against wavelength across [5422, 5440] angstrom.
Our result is 274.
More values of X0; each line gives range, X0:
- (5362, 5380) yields 264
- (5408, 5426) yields 256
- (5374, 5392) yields 252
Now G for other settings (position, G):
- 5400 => 14.3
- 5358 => 15.8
